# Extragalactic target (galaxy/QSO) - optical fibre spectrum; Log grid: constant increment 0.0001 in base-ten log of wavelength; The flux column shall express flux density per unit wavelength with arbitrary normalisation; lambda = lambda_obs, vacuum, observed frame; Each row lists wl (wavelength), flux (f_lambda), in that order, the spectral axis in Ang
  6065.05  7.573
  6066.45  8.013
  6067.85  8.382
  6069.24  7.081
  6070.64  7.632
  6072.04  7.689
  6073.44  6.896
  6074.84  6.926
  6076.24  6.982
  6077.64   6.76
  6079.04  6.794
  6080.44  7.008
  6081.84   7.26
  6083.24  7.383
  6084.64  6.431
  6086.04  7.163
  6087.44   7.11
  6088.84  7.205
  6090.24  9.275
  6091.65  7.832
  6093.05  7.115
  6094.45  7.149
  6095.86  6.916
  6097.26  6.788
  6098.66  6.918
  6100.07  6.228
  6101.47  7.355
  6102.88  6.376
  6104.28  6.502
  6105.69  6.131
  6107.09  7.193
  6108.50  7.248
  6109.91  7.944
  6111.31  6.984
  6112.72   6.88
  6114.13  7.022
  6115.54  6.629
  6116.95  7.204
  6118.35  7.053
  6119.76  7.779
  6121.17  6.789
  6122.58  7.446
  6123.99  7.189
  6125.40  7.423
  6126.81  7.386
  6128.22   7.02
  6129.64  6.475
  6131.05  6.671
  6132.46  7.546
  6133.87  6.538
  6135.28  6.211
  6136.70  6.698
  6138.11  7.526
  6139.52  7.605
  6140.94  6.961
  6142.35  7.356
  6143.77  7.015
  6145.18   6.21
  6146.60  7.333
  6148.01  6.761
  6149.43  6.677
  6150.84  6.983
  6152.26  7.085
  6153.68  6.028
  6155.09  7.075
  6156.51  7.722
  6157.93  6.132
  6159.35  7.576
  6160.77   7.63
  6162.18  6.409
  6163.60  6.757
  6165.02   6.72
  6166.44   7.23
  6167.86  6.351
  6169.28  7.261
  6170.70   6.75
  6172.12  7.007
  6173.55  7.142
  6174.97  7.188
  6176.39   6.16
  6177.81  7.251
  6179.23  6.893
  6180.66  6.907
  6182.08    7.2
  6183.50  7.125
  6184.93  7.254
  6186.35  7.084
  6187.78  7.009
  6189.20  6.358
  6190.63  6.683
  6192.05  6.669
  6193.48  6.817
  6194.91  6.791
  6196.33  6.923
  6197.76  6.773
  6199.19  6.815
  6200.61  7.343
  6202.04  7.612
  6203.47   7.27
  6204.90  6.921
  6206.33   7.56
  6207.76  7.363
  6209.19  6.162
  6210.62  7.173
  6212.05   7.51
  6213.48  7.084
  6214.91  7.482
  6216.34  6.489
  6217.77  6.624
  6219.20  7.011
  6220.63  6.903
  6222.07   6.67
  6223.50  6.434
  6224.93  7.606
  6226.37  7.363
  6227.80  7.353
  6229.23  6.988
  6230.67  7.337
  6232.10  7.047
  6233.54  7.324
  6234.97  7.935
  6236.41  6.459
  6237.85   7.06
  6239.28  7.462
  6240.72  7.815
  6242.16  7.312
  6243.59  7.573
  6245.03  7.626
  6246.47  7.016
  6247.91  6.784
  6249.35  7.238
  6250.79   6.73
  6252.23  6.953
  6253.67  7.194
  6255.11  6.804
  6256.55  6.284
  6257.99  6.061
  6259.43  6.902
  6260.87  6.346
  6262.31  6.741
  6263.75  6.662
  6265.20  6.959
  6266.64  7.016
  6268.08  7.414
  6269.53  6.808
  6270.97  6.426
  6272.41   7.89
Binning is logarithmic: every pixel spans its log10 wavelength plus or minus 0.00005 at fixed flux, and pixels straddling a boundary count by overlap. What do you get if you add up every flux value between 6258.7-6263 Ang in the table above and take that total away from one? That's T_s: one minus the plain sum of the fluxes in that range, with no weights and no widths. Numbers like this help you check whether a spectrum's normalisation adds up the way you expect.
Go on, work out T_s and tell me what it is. -19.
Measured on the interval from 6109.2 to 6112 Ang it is -14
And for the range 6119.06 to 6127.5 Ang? -43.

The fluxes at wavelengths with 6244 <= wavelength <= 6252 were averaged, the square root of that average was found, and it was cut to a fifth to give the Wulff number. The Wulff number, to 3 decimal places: 0.532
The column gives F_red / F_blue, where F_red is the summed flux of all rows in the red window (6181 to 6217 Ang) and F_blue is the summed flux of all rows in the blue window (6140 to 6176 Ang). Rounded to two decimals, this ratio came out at 1.01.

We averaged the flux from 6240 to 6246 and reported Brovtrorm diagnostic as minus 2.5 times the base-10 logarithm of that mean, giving -2.20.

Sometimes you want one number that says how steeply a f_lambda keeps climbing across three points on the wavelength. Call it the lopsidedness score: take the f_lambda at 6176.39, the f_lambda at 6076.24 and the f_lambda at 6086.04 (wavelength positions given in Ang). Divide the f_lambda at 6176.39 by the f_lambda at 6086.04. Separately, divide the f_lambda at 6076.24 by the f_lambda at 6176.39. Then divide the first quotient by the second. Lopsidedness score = 0.76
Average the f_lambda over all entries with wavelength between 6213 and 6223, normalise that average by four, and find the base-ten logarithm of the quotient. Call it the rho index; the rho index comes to 0.236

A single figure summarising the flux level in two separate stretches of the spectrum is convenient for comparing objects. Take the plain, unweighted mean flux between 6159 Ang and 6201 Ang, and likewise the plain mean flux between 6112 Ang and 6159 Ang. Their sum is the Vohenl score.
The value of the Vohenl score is 13.9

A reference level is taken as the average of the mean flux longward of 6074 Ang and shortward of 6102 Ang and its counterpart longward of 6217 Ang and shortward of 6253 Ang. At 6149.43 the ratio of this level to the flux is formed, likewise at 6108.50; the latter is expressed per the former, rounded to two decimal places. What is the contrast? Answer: 0.92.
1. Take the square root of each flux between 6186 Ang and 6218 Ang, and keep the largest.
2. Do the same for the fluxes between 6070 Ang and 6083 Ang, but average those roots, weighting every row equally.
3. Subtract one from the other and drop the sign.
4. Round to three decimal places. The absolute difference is 0.094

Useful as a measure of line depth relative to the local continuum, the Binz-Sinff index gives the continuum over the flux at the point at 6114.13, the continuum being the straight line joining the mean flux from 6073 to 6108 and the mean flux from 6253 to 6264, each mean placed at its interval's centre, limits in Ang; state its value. 0.99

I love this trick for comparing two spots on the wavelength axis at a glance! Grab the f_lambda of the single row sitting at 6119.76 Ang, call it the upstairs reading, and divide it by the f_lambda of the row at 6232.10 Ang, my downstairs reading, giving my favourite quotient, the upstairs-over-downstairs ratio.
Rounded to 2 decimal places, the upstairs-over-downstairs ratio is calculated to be 1.10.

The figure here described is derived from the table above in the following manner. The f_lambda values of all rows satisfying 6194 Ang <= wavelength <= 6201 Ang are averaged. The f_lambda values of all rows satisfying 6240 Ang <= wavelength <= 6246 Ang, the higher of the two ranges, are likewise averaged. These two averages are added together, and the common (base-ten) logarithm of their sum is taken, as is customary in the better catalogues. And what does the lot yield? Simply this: 1.16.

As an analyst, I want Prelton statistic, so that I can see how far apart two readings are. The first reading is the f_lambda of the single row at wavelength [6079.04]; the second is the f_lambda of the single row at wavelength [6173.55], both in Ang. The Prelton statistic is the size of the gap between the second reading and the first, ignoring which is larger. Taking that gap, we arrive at 0.3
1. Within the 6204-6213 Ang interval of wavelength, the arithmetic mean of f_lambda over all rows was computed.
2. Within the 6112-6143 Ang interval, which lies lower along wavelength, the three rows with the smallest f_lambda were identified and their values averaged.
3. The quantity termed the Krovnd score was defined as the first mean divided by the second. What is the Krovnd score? 1.11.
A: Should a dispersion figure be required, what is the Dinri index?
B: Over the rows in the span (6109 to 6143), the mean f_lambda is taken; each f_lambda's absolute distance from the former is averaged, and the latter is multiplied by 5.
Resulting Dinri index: 1.8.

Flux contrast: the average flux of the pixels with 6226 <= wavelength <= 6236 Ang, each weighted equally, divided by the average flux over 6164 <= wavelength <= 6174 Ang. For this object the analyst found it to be 1.06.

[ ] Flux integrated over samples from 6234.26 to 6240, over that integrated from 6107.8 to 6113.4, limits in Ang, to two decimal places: 1.02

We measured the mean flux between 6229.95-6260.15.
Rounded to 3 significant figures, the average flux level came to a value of 7.09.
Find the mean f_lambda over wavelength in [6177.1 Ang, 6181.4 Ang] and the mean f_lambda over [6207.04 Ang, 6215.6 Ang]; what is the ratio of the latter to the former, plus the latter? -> 8.14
